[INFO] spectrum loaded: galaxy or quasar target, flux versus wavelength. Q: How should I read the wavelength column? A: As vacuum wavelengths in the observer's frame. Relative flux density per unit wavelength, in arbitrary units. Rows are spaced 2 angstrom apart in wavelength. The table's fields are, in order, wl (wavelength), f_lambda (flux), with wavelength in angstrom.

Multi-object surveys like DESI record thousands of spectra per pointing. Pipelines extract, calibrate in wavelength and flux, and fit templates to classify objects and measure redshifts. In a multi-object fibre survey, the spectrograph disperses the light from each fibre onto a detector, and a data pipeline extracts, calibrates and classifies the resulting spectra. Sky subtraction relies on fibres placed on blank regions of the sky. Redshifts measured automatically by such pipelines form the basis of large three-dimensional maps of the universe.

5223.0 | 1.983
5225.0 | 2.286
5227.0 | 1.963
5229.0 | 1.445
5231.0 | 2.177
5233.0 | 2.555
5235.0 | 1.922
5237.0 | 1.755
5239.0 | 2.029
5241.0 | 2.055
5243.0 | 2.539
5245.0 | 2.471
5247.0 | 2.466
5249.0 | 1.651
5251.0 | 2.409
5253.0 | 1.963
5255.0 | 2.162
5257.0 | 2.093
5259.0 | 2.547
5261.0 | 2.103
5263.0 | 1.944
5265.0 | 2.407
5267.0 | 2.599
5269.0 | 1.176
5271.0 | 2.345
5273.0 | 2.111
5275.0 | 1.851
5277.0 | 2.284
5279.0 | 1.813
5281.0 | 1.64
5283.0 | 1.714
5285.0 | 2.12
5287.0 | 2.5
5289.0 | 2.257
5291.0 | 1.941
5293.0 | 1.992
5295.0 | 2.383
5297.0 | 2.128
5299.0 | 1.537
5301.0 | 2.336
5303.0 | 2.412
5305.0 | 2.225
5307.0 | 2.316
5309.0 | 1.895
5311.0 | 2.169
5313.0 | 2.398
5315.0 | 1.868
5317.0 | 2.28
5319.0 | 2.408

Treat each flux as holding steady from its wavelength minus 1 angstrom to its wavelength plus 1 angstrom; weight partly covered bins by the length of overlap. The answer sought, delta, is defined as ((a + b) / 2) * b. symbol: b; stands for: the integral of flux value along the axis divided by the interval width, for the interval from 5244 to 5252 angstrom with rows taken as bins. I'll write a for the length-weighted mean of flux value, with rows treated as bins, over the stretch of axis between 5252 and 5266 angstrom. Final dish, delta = 5.0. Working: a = 2.17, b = 2.25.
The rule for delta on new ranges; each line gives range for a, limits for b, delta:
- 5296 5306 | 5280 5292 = 4.2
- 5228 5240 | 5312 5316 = 4.4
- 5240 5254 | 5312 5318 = 4.8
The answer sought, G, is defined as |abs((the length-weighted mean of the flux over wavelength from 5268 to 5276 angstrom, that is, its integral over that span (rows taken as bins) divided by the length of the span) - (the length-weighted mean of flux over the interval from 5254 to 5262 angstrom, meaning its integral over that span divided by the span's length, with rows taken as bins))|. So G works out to 0.36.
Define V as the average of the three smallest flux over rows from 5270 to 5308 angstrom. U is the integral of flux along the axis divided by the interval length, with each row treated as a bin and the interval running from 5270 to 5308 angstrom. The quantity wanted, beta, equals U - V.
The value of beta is 0.47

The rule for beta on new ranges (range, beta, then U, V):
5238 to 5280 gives 0.60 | 2.14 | 1.55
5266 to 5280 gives 0.41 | 2.03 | 1.61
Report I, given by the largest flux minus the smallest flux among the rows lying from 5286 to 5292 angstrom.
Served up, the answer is 0.56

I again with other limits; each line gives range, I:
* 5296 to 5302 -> 0.80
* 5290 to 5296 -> 0.44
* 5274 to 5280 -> 0.47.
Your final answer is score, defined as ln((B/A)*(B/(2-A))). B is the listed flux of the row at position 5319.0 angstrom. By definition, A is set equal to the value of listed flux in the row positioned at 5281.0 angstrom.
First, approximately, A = 1.64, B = 2.408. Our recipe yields 2.3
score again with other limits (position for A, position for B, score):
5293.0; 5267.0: 6.0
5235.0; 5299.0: 2.8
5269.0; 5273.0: 1.5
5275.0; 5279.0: 2.5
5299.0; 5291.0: 1.7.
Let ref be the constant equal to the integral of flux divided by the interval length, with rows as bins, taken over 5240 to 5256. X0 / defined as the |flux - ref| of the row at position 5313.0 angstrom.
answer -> 0.18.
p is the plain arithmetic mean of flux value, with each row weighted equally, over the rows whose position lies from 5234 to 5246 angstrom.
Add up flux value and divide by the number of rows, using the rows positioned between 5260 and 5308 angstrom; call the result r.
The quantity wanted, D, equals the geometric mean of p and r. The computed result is 2.11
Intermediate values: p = 2.13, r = 2.09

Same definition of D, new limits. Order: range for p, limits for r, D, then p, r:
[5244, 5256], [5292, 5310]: 2.16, 2.19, 2.14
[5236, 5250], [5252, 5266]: 2.16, 2.14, 2.17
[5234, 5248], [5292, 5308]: 2.17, 2.18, 2.17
